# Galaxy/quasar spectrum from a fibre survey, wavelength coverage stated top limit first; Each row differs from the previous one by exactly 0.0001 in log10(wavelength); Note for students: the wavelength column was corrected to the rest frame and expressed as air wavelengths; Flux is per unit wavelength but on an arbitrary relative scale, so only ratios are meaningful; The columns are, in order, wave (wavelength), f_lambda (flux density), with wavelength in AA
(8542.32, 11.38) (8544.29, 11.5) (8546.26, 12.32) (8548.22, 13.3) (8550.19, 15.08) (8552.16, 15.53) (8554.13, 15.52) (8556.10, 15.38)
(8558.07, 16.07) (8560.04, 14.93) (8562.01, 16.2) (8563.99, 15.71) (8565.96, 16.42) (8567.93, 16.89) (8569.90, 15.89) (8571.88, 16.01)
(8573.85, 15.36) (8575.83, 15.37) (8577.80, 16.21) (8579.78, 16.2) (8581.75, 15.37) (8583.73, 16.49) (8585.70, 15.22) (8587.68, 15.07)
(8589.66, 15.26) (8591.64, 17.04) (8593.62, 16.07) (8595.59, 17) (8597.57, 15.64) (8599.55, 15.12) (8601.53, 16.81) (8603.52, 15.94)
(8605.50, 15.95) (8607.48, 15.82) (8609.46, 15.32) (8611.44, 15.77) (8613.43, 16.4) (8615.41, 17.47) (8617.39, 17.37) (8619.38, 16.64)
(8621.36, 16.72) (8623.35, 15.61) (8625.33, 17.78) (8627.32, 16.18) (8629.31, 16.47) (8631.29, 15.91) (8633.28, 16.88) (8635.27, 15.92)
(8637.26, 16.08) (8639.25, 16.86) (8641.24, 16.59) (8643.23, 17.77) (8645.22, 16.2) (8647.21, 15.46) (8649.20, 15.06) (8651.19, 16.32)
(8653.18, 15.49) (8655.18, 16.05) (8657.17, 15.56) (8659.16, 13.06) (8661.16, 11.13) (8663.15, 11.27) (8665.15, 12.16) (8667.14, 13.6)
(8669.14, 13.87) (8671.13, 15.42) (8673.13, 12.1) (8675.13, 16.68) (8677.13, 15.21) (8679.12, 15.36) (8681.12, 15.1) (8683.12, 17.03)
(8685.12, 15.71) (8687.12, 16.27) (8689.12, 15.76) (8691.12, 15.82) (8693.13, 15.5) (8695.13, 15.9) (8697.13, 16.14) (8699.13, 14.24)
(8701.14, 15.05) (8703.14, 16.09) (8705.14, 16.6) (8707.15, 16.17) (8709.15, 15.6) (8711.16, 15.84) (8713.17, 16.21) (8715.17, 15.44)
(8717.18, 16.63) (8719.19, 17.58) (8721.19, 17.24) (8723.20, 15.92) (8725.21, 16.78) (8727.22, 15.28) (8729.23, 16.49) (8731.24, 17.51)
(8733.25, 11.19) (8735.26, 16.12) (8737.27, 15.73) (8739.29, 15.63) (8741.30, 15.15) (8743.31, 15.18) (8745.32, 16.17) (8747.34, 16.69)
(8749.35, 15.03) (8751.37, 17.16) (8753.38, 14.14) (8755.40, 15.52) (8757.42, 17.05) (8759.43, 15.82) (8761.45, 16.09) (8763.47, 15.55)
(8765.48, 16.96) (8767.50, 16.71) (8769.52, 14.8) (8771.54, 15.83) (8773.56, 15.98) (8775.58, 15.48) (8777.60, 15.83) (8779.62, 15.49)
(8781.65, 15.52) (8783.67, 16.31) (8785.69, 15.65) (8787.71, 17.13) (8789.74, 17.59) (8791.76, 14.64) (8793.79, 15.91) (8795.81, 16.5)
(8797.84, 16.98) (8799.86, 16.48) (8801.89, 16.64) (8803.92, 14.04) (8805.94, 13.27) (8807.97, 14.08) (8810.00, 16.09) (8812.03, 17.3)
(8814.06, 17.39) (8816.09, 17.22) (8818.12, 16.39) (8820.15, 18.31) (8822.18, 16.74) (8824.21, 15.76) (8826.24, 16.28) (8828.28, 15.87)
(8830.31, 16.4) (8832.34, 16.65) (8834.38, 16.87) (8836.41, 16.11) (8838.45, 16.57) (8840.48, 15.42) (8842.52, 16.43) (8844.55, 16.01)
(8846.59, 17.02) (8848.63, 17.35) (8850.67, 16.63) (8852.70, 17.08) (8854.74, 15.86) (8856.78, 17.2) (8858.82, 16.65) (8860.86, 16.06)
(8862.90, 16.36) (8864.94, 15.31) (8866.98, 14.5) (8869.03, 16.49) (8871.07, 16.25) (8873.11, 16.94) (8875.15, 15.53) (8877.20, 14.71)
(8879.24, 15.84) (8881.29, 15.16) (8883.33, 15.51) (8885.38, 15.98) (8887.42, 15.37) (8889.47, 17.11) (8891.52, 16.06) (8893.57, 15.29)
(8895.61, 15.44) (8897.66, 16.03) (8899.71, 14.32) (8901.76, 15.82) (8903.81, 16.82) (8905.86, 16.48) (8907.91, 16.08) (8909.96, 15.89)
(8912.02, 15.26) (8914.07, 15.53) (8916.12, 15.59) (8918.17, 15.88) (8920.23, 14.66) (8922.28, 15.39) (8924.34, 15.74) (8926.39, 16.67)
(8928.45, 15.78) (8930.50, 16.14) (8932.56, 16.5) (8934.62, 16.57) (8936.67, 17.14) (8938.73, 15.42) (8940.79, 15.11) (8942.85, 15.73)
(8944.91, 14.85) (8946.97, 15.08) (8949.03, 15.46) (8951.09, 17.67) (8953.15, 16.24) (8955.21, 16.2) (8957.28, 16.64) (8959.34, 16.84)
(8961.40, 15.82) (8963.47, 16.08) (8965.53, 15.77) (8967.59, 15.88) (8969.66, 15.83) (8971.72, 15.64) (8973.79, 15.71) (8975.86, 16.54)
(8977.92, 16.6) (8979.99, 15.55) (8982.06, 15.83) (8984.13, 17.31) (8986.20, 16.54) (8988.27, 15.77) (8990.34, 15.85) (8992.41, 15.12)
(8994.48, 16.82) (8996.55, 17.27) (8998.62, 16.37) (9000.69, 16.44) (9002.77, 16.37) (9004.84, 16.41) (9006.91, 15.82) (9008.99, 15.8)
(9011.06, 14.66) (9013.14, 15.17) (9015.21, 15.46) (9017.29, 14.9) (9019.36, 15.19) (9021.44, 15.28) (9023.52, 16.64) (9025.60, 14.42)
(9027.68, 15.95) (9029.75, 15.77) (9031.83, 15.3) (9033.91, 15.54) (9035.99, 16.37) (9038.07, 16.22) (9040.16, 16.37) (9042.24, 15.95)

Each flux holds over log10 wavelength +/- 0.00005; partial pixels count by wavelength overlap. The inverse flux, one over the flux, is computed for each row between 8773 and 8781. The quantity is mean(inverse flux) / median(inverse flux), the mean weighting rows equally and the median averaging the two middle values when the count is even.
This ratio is 1.00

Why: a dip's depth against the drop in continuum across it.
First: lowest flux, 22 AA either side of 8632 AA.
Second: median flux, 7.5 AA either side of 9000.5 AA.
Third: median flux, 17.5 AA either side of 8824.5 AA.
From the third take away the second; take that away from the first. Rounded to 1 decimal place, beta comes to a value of 15.1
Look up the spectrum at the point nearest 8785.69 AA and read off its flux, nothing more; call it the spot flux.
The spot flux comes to 15.65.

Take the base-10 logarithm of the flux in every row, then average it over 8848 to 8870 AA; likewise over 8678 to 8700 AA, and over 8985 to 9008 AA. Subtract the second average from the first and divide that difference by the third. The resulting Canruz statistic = 0.013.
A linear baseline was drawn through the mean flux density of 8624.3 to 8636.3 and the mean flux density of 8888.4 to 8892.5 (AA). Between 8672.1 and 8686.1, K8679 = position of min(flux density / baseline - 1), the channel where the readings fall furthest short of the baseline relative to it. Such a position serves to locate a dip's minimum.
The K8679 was 8673.13 AA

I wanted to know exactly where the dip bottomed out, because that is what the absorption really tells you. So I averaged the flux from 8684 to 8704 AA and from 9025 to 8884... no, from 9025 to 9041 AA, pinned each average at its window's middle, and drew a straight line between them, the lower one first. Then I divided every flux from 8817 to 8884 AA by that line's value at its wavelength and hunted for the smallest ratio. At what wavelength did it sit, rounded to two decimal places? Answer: 8866.98 AA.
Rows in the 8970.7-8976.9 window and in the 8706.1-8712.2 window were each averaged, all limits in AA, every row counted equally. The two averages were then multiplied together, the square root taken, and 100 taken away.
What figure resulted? -84.1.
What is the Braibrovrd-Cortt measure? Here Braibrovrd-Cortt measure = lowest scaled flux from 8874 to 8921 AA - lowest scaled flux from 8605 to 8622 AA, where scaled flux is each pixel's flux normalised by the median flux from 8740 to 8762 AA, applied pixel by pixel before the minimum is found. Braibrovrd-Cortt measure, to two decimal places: -0.06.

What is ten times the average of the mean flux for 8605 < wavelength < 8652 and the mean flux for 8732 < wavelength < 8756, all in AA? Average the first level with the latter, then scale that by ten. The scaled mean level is 158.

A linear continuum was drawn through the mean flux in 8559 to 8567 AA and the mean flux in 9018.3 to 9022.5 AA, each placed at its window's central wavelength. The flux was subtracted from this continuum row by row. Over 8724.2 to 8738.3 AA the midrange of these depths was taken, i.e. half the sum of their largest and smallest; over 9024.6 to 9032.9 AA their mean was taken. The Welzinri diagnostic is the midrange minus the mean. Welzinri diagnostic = 1.4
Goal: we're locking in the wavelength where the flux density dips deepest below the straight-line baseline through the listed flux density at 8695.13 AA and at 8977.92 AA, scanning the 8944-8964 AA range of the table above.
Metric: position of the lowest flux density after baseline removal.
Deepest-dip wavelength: 8944.91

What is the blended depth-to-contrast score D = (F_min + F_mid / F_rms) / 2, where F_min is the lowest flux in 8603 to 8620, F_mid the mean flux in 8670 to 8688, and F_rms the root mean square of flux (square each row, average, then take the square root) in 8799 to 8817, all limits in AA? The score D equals 8.1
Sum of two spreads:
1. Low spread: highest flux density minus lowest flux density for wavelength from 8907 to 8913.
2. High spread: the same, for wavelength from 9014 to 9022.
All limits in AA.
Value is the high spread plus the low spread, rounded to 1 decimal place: 1.4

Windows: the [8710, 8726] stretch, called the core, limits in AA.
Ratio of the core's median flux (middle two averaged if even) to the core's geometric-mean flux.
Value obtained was 0.999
